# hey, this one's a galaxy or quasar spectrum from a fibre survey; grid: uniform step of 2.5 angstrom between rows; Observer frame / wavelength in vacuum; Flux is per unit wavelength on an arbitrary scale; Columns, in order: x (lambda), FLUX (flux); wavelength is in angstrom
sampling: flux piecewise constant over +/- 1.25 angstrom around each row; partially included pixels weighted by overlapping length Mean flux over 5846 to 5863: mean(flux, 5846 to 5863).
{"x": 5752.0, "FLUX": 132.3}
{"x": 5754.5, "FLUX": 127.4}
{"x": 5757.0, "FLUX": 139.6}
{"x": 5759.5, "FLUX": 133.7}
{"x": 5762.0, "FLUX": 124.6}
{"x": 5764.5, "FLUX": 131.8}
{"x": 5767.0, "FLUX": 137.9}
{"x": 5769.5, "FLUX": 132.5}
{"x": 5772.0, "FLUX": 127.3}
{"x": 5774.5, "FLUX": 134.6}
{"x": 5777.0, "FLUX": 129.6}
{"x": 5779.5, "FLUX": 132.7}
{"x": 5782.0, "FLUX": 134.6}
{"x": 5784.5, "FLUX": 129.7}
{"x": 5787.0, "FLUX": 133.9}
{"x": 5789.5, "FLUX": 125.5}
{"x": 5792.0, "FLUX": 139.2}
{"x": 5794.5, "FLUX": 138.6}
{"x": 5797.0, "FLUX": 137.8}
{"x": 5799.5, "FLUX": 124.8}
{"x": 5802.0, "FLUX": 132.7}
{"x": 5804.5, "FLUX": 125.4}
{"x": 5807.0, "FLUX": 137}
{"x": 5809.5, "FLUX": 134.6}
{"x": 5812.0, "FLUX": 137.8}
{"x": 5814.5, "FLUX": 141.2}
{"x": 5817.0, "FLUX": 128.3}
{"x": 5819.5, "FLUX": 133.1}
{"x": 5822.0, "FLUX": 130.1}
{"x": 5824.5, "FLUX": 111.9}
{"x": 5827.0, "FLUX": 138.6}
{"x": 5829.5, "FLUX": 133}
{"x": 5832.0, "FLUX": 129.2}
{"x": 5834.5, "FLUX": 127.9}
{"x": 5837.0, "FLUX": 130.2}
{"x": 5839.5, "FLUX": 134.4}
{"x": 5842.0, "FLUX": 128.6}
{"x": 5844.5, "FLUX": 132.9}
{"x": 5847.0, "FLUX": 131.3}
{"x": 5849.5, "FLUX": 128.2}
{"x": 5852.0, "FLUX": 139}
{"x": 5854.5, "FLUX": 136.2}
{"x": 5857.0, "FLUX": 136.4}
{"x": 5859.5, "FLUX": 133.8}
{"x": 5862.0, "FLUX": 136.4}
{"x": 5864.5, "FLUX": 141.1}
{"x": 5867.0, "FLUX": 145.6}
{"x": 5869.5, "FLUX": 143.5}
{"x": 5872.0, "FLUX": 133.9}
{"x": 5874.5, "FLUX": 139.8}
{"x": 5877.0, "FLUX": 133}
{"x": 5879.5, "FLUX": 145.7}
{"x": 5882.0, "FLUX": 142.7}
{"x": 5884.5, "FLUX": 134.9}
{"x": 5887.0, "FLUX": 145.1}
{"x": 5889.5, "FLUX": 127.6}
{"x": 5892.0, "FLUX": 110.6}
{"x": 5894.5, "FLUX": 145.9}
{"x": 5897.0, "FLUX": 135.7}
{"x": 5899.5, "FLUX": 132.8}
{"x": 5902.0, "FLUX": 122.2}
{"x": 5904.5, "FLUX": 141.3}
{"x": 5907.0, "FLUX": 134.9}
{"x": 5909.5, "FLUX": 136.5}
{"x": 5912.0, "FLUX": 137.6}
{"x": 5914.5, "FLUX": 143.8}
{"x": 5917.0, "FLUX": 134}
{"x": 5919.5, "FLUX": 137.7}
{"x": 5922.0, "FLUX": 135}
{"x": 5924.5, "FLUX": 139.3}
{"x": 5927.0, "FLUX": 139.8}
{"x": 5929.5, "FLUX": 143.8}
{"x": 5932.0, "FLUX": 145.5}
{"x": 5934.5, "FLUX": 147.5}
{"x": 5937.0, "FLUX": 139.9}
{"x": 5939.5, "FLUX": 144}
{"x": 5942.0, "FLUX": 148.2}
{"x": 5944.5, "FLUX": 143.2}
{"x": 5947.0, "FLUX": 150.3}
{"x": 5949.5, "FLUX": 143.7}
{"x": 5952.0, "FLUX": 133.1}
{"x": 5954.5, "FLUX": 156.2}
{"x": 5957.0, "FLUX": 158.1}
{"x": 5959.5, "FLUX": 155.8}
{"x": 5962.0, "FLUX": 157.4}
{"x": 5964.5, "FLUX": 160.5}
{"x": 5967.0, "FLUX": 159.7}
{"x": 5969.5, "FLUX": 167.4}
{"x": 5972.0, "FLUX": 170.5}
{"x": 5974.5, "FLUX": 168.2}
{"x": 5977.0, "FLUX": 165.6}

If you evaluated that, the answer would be 134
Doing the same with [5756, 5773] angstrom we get 132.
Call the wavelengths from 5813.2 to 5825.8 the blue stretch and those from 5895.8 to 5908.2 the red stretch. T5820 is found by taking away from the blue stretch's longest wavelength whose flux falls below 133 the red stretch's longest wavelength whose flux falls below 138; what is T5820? -82.5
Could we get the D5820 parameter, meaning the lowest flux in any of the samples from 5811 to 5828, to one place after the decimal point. 111.9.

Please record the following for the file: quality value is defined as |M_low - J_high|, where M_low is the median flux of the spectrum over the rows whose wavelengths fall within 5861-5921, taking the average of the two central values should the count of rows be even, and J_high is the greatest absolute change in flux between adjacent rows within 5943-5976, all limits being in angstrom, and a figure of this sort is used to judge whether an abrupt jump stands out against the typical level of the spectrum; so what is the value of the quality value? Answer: 114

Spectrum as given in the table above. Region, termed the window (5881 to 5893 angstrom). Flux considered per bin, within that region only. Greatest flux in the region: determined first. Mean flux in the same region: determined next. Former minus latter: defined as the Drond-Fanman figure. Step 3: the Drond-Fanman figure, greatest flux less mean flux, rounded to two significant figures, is 13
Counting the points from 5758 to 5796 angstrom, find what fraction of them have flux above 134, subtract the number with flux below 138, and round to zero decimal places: -13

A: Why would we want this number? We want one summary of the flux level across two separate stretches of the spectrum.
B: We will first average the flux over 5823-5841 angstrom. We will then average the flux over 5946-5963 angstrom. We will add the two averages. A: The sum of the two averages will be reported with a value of 280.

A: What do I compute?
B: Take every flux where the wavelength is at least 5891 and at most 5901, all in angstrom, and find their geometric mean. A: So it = 131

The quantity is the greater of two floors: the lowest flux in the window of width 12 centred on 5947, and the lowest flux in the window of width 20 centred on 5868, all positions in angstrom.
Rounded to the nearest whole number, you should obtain 133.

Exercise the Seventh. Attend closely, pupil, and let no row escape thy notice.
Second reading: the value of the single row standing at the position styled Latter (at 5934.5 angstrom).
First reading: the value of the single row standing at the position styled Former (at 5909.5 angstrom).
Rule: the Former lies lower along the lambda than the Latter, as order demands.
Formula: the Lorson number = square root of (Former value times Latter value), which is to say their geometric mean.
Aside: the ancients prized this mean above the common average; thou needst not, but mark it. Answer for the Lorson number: 142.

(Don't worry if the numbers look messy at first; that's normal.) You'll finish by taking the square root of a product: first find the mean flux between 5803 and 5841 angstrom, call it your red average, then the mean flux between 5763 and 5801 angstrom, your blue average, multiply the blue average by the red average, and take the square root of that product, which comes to 132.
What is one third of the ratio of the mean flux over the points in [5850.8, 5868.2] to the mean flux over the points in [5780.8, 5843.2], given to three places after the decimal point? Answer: 0.350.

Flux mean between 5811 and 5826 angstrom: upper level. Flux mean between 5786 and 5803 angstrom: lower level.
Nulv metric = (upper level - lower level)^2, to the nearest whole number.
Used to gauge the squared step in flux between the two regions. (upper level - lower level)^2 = 8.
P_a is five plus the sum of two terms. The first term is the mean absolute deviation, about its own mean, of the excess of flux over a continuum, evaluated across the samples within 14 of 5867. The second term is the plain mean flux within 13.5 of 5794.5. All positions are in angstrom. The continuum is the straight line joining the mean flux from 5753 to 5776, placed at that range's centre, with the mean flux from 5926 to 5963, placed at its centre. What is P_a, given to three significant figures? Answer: 141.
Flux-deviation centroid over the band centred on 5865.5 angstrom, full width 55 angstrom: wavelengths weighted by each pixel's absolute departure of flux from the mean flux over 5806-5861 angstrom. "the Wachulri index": 5873.3 angstrom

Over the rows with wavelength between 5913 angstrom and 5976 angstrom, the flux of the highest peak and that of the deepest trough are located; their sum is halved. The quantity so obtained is 152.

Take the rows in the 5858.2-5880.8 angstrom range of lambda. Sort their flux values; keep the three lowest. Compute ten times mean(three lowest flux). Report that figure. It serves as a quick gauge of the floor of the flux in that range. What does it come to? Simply 1336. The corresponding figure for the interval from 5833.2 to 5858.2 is 1282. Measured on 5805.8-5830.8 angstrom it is 1234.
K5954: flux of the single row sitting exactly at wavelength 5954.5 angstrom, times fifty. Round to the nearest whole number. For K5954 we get 7810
